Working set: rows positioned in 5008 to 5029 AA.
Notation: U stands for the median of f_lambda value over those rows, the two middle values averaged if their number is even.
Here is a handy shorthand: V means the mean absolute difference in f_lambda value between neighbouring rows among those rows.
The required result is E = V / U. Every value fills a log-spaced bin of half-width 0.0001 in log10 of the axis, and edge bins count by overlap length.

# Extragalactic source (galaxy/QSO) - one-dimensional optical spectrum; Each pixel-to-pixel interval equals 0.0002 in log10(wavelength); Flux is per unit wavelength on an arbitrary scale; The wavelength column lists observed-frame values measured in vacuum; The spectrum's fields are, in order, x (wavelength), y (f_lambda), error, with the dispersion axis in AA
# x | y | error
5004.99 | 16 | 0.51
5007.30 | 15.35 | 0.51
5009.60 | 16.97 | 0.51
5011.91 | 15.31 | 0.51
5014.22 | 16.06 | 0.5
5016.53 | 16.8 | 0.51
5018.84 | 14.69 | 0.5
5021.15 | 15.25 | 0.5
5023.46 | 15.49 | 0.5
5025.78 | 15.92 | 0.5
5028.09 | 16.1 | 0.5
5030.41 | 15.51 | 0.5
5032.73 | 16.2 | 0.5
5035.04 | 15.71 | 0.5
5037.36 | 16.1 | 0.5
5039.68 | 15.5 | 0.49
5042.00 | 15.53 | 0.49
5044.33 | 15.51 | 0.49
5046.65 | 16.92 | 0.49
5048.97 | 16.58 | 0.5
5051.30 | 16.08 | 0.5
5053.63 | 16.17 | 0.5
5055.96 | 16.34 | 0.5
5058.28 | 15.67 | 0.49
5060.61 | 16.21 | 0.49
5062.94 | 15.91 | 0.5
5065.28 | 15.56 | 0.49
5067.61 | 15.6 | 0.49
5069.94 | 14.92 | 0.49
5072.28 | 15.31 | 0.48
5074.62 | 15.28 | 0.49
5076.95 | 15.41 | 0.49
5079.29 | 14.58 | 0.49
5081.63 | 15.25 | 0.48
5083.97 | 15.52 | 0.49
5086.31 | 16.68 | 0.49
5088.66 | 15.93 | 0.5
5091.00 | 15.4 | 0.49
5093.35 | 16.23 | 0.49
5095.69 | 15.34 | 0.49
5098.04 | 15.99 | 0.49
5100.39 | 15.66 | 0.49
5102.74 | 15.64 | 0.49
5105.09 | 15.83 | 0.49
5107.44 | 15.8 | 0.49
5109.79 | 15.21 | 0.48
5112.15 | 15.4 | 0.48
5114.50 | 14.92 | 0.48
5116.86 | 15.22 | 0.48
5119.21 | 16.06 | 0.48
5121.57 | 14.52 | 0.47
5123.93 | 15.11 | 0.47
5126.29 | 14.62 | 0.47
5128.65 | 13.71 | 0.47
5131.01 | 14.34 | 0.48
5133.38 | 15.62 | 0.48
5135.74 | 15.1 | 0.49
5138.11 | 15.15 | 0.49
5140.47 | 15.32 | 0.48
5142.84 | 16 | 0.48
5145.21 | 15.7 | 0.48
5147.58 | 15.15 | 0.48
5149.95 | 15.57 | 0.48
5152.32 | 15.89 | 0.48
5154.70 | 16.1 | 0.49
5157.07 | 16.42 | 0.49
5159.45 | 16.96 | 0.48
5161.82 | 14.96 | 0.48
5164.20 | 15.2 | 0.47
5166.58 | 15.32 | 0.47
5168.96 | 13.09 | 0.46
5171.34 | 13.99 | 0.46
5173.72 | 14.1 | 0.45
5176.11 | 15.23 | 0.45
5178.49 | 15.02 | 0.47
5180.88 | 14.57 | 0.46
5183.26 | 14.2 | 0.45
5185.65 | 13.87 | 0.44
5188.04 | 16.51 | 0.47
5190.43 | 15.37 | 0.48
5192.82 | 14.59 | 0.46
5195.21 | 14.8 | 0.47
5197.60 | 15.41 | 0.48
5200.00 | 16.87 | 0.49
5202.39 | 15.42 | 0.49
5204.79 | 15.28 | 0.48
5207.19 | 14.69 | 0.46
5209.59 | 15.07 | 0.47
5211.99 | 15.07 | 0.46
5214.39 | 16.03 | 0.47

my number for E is 0.052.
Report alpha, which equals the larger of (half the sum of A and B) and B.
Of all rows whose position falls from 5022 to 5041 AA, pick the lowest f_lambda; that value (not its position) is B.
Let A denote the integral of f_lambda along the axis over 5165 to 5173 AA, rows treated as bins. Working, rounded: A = 113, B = 15.49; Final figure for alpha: 64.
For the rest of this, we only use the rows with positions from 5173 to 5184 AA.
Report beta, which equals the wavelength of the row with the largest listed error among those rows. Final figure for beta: 5178.49 AA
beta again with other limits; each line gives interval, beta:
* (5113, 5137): 5135.74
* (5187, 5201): 5200.00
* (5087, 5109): 5088.66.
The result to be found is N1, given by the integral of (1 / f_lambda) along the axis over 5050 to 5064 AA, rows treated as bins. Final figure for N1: 0.9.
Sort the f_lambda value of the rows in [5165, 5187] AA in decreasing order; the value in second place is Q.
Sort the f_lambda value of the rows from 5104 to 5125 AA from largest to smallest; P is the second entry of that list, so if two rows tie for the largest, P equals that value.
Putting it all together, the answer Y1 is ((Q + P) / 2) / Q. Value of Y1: 1.02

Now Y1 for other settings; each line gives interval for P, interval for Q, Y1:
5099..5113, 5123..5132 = 1.04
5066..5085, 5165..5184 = 1.01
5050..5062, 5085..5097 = 1.00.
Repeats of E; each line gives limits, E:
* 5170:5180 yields 0.033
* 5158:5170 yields 0.075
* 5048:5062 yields 0.024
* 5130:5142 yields 0.033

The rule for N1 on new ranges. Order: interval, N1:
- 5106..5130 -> 1.6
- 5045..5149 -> 6.7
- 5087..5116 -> 1.9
